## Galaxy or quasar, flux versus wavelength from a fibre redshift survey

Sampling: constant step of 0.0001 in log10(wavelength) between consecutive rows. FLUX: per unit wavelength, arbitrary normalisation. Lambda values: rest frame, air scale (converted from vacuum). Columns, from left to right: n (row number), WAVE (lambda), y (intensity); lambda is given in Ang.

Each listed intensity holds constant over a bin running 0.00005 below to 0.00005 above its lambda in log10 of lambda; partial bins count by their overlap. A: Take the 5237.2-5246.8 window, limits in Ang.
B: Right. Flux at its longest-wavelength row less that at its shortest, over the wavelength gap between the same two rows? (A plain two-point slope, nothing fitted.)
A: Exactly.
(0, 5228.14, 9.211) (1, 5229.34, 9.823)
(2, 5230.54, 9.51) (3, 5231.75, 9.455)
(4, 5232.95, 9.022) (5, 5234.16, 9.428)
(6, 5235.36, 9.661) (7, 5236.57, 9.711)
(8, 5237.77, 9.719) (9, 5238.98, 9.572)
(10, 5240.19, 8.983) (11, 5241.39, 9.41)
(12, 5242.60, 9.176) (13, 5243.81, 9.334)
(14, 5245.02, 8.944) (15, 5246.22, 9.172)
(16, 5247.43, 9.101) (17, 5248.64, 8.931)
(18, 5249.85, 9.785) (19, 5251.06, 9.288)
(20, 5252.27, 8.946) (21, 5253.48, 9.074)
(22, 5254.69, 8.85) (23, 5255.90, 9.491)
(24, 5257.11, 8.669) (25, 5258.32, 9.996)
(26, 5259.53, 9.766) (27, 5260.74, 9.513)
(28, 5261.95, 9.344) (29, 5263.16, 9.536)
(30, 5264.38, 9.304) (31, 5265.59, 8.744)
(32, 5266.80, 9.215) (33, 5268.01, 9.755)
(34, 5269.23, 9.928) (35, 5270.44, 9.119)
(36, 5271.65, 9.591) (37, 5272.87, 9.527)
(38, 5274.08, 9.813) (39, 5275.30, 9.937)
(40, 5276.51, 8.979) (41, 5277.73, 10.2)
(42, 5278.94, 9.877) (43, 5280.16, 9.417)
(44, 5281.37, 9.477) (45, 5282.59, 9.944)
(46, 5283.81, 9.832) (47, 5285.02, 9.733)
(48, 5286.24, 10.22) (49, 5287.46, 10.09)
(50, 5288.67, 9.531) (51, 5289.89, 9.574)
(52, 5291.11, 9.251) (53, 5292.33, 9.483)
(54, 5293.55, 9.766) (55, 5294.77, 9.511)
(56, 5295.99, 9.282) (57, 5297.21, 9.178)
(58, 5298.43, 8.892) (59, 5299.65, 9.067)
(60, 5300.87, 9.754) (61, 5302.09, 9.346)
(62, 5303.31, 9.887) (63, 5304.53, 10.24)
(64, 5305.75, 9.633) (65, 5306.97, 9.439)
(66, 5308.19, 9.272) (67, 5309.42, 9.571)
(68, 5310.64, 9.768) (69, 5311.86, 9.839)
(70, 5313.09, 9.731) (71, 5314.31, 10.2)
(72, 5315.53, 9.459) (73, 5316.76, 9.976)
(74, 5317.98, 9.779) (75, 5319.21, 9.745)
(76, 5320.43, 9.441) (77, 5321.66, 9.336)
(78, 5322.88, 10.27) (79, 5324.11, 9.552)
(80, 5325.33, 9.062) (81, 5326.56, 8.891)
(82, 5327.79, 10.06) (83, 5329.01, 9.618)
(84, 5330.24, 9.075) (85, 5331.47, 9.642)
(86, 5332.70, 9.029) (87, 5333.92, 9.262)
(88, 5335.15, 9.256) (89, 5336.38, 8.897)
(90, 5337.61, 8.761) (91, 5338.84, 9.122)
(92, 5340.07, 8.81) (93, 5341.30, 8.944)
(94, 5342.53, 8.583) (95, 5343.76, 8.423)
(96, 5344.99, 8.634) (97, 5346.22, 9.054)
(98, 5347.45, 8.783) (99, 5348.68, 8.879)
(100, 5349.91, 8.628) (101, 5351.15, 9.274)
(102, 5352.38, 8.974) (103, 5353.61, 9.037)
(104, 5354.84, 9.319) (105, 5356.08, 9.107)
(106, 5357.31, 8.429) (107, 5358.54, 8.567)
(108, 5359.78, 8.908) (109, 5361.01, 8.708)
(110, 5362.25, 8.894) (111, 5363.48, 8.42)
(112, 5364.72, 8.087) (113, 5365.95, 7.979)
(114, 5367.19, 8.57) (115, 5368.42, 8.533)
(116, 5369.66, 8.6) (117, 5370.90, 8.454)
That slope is -0.06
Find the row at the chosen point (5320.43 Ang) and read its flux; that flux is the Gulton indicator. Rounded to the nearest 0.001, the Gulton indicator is 9.441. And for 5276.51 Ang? 8.979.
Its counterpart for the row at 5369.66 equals 8.600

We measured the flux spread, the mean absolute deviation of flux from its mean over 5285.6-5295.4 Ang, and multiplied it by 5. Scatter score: 1.3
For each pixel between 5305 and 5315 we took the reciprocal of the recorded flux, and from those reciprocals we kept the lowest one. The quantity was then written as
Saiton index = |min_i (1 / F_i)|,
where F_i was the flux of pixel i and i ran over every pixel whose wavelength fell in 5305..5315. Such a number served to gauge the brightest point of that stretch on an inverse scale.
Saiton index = 0.098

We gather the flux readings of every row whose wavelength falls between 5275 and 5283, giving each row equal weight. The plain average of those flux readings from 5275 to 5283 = 9.7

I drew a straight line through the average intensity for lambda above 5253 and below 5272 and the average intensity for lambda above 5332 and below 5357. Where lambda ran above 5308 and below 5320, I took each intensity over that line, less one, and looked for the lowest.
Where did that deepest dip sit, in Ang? 5308.19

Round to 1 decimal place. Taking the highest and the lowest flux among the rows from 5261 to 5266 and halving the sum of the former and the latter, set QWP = 9.1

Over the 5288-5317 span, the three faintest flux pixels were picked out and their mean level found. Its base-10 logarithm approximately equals 0.96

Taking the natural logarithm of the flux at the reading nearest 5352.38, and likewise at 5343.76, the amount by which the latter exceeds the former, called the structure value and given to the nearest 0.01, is -0.06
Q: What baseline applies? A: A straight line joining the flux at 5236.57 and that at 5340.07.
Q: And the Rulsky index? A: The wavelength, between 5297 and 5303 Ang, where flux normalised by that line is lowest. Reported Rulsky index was 5298.43 Ang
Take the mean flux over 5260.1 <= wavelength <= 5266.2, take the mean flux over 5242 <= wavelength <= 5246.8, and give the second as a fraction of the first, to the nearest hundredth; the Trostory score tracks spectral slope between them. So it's 0.99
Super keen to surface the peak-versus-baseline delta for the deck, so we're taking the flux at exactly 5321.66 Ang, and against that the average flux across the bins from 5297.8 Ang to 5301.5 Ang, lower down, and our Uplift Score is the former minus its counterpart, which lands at 0.1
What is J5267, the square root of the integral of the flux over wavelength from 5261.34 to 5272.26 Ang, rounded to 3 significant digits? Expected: 10.1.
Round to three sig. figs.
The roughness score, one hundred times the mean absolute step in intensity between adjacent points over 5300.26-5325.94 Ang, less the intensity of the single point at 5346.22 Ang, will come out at 28.2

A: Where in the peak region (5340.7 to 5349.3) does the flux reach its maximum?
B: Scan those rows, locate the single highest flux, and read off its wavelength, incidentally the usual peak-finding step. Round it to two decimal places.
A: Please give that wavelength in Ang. 5346.22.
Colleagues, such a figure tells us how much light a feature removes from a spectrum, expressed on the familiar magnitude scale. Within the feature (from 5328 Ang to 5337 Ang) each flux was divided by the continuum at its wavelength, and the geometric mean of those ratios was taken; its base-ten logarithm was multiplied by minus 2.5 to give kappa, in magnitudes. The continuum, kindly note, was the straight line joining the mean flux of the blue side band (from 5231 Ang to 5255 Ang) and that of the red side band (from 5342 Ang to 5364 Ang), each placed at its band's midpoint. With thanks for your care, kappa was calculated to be -0.042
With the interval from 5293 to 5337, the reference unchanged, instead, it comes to -0.063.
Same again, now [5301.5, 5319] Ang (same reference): -0.084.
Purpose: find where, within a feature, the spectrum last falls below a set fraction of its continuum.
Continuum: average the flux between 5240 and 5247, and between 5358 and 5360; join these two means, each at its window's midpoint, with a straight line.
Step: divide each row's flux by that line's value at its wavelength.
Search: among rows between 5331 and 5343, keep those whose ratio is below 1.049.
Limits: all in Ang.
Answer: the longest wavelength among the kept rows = 5342.53 Ang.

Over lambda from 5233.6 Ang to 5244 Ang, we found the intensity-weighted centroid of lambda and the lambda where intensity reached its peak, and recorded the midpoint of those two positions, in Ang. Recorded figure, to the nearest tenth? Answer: 5238.4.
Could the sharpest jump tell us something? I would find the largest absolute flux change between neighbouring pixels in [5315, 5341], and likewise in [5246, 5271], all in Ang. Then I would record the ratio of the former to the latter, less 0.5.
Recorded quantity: 0.4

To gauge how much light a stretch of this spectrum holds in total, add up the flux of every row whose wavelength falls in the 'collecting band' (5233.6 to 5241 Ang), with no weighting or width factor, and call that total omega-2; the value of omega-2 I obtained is 57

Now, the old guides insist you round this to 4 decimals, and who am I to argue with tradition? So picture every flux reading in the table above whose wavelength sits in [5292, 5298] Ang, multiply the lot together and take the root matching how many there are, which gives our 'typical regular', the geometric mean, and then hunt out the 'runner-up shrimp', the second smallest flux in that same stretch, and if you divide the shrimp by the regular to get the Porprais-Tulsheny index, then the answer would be 0.9831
